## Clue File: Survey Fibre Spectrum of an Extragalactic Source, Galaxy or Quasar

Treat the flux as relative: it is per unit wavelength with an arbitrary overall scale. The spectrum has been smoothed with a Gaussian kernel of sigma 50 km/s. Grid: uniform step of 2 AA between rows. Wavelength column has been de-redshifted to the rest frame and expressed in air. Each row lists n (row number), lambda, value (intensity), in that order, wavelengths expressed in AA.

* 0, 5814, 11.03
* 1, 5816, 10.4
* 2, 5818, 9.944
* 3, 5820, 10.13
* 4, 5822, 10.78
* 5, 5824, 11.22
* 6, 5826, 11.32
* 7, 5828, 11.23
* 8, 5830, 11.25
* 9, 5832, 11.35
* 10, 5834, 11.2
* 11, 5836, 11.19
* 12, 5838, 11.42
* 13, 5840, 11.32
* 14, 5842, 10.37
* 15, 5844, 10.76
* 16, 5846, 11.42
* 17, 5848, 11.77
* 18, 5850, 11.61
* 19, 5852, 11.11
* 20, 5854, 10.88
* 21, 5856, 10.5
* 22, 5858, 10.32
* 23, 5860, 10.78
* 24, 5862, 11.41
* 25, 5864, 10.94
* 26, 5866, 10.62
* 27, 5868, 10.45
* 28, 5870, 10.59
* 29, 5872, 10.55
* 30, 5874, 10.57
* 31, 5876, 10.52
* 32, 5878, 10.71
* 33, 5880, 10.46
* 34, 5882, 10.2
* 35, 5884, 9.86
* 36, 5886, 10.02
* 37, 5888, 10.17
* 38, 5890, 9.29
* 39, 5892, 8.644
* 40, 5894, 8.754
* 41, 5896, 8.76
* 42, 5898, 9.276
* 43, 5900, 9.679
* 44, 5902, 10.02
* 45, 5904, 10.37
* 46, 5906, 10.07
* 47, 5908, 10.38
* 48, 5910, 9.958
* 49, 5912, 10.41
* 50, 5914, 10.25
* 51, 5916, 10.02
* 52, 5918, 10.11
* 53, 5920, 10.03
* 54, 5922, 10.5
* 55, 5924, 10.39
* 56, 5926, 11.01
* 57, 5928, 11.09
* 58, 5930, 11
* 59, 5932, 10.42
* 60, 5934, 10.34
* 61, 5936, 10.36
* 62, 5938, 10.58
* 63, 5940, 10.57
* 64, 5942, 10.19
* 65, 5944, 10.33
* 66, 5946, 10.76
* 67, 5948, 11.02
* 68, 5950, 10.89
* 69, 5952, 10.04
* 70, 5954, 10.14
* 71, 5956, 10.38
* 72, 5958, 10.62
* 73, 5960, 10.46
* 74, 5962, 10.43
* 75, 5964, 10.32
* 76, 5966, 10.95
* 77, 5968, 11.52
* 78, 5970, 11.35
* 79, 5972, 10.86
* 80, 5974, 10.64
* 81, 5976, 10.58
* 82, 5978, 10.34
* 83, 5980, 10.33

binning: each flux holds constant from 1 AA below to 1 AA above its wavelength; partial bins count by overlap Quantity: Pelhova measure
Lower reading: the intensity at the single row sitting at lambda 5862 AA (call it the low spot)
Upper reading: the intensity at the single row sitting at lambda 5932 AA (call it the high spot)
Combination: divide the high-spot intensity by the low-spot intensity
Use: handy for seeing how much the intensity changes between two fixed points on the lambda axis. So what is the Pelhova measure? 0.91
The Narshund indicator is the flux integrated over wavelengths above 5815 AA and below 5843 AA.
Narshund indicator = 306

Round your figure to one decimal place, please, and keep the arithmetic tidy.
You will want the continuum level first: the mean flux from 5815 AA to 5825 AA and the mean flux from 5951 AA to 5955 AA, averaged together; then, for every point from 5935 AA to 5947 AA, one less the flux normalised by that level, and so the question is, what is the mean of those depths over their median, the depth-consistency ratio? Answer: 1.0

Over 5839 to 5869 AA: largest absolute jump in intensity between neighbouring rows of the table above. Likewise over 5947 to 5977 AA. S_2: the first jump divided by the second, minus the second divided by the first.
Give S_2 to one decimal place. 0.2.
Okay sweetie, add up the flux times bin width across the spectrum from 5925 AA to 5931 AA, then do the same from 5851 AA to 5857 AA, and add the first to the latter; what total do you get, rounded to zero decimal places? 131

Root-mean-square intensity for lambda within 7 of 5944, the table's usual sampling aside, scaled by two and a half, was 26.6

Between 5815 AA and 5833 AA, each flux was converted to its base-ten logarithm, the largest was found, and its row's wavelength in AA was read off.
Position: 5832 AA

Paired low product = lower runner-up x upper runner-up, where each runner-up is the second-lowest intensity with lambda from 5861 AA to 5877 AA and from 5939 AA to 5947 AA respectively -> 109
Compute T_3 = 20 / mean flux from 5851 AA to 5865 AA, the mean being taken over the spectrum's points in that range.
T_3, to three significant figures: 1.84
